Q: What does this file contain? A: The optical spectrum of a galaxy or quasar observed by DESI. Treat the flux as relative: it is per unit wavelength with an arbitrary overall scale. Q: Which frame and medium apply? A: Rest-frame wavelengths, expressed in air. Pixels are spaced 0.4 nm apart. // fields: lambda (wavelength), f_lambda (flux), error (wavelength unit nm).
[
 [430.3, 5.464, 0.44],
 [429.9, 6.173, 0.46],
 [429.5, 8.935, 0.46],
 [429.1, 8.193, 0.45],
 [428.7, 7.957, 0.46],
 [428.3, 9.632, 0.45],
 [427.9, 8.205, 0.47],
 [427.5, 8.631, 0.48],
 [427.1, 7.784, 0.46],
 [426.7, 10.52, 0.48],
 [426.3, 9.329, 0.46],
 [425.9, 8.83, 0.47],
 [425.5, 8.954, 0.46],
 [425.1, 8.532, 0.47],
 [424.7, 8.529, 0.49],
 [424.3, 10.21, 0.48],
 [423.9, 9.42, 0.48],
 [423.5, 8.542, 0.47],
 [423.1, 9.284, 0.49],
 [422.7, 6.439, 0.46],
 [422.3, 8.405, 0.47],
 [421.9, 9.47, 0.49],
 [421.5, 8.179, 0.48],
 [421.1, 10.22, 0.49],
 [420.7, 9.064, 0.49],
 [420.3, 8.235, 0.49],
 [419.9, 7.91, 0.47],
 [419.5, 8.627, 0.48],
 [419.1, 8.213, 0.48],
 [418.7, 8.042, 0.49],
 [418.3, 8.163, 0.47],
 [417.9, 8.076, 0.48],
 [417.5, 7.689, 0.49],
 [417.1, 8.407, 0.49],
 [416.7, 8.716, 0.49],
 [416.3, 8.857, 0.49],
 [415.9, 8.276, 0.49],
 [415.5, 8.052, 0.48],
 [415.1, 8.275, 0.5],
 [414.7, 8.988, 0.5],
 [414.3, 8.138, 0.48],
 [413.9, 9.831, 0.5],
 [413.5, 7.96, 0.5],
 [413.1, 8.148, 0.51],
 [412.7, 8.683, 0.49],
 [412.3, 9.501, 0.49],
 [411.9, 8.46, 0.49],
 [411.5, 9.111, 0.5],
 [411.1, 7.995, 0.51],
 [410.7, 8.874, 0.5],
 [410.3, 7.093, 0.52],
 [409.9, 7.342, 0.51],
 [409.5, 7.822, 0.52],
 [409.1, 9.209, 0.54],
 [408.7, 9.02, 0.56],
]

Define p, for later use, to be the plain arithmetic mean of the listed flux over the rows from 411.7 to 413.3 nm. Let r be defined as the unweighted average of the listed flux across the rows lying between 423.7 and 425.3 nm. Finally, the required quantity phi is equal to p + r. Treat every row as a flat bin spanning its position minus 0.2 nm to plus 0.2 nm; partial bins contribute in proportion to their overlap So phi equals 17.9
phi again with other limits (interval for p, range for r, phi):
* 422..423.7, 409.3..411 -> 16.0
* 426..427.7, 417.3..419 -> 17.1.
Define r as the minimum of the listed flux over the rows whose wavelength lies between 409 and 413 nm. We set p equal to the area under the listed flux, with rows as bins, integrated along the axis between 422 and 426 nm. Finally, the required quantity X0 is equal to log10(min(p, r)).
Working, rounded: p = 34.9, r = 7.093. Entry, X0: 0.851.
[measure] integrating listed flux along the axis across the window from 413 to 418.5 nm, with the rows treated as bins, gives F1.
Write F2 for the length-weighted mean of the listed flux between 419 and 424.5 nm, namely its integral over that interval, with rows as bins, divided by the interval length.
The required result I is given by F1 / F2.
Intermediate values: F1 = 46.2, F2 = 8.74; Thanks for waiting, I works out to 5.29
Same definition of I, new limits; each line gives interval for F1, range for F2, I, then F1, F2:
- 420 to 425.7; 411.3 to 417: 5.81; 50.2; 8.64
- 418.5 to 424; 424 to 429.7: 5.30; 47.1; 8.88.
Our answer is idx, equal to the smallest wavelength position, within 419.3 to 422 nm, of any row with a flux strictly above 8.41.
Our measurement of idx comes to 419.5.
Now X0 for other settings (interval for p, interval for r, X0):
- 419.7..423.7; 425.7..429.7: 0.891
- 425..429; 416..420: 0.886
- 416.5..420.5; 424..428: 0.891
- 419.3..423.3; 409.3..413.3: 0.851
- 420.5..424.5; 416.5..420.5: 0.886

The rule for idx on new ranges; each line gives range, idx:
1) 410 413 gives 410.7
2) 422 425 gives 423.1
